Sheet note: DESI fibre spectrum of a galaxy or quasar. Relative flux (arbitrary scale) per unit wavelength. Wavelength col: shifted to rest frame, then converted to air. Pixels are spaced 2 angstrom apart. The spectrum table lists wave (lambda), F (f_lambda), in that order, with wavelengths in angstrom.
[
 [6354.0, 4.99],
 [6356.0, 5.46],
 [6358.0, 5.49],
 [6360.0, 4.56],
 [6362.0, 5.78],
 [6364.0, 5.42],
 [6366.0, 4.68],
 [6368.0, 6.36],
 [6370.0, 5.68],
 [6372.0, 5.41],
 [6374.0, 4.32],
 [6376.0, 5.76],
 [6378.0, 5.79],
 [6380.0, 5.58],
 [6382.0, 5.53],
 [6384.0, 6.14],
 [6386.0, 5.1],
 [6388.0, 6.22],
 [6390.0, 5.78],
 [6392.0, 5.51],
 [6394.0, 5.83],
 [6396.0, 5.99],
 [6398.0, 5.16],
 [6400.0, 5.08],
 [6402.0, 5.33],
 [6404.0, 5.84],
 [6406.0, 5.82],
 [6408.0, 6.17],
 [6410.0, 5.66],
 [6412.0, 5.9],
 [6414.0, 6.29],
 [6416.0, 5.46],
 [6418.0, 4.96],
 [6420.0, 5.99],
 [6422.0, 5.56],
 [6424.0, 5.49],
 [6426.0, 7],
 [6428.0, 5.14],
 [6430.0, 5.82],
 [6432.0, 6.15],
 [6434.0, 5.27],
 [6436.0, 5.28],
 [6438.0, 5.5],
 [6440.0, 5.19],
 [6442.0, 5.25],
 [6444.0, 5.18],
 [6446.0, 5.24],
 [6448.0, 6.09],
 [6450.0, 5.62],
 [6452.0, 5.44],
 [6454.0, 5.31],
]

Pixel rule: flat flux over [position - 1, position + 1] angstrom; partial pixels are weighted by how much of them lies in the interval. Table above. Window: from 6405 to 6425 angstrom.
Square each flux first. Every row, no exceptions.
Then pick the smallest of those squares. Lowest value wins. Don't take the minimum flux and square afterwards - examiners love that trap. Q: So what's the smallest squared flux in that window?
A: 24.6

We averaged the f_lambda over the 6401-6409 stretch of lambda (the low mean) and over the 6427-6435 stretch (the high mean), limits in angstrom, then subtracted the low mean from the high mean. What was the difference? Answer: -0.2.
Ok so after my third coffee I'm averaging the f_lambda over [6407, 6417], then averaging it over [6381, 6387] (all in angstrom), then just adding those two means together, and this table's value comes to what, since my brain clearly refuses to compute 11.5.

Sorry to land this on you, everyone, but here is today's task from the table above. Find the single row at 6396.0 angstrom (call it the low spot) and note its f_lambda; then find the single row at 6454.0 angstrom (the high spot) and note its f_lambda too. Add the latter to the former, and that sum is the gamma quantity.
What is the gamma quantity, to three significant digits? 11.3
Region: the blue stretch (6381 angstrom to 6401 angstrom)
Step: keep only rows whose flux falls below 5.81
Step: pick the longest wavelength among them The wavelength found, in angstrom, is 6400.0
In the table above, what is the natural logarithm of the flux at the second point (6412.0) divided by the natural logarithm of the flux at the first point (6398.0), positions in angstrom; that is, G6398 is 1.08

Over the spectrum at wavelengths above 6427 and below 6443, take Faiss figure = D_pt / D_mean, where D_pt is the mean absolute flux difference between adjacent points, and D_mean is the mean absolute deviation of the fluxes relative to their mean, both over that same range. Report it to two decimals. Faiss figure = 1.27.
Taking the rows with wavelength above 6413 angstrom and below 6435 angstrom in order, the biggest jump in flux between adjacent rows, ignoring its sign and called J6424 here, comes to 1.86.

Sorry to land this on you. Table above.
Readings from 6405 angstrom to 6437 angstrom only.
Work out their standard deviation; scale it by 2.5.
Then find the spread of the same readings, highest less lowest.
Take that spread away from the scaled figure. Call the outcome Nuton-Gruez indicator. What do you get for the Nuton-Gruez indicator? -0.8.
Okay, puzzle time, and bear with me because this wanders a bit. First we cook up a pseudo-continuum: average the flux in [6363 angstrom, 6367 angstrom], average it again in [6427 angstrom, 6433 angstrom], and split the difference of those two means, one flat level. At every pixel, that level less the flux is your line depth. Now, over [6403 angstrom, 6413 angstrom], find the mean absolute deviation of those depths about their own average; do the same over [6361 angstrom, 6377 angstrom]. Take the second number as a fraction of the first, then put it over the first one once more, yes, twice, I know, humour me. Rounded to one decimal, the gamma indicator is 29.7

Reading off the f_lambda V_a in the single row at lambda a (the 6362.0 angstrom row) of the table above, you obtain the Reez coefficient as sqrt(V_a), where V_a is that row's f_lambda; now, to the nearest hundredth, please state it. 2.40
